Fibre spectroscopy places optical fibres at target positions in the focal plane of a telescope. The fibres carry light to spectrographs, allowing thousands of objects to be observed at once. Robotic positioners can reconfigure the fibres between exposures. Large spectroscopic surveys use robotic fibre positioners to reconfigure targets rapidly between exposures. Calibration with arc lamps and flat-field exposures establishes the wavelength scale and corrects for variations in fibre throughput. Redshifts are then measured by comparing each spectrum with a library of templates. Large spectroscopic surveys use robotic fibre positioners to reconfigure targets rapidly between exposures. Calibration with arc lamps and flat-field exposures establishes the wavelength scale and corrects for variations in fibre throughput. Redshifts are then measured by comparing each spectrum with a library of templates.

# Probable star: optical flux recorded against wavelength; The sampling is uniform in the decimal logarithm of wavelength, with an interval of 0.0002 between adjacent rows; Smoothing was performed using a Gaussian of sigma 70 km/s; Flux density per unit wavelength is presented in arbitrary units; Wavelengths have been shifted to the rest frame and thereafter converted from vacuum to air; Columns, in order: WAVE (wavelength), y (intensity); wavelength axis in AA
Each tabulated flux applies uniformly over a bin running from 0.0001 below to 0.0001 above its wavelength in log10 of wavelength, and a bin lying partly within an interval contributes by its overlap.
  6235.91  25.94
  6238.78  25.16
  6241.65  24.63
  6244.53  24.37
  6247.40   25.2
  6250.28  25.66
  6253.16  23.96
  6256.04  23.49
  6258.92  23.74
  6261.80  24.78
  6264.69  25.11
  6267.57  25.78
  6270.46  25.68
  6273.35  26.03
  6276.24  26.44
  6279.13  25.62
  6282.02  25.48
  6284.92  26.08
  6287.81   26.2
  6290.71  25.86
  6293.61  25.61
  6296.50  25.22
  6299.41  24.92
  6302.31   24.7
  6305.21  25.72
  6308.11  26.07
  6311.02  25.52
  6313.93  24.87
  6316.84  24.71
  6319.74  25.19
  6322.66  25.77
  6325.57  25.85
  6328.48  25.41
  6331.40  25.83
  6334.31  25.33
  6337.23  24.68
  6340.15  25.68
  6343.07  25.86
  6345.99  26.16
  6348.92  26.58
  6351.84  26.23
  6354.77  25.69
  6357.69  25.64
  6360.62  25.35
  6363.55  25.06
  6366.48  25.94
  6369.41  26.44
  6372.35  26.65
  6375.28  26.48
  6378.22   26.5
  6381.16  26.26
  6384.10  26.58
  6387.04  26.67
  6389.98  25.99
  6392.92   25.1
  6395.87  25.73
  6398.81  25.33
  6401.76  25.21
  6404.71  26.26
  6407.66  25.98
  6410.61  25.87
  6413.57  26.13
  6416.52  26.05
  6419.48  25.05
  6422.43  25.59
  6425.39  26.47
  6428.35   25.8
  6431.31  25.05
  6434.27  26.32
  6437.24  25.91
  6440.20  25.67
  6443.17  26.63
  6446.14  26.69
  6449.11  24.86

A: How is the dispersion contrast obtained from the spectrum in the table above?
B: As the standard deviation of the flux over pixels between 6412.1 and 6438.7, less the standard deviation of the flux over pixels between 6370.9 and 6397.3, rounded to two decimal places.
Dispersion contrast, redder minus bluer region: -0.02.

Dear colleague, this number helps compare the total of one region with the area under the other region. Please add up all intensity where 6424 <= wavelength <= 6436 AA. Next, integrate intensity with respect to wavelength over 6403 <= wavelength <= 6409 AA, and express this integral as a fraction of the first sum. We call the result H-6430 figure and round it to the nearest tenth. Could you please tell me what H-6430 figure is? 1.5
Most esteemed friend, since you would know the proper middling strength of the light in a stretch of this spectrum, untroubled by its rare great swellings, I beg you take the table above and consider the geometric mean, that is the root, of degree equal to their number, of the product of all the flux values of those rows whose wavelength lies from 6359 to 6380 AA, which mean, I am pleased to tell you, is 26.1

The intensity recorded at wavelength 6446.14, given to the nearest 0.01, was 26.69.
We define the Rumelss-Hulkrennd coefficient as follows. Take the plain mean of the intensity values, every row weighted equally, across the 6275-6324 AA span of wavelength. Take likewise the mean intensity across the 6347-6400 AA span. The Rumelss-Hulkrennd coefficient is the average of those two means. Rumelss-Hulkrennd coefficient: 25.8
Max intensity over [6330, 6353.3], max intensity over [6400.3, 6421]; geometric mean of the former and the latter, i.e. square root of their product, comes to 26.4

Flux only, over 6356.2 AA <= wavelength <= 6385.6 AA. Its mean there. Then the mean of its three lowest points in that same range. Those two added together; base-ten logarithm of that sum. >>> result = 1.71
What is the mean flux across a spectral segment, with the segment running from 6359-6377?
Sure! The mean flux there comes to 26.0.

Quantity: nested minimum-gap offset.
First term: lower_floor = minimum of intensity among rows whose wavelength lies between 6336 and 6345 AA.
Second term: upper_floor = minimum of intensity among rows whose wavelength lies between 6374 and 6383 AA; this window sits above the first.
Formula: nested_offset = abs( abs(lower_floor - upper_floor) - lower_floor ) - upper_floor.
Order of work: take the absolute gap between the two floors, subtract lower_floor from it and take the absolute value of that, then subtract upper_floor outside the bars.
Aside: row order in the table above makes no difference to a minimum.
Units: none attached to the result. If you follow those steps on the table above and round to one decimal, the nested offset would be -3.2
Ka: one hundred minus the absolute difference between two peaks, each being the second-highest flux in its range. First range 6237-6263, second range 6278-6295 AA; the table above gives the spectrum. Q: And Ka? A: 99.1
